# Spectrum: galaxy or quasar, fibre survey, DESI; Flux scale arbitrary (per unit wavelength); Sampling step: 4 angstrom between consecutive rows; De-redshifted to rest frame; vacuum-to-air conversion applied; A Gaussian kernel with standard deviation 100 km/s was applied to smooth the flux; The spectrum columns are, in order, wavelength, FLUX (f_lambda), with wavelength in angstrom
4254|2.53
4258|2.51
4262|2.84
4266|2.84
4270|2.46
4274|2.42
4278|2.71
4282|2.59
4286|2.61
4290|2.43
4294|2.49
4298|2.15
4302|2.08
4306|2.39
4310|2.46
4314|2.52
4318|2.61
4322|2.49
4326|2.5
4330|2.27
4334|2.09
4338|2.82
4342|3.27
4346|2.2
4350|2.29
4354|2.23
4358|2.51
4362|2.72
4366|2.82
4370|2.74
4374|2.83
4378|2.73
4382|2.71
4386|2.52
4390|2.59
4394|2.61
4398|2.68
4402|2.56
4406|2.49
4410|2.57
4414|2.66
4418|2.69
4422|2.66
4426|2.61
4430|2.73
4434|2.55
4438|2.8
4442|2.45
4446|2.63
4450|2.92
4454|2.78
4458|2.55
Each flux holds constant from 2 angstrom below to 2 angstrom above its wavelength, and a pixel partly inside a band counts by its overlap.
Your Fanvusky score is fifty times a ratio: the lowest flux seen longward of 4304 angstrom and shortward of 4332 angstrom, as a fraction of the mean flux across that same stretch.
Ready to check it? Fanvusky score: 46.1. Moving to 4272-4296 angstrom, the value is 47.6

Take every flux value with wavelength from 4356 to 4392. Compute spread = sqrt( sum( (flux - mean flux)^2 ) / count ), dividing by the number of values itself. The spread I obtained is 0.112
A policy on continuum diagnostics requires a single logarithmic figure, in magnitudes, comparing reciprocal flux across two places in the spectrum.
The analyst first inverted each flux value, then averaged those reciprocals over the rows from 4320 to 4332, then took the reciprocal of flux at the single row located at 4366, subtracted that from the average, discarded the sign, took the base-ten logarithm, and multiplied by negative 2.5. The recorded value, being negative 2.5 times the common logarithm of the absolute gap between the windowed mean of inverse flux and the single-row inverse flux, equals 3.1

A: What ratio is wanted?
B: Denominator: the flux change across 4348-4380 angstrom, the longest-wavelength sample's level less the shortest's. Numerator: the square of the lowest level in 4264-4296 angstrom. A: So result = 13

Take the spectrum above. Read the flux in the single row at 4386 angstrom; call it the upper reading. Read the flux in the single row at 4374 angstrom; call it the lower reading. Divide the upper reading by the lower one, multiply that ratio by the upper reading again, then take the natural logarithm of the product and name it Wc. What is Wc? 0.81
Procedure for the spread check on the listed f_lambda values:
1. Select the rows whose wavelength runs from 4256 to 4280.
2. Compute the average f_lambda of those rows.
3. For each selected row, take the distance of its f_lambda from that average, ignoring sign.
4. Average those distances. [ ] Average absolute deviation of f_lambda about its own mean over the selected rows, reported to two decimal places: 0.17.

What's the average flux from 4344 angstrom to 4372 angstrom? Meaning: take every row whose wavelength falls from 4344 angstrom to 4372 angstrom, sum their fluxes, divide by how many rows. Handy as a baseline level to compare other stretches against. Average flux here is 2.50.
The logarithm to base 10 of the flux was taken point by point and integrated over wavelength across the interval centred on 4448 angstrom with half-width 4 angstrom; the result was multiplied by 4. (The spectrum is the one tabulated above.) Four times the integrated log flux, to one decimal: 14.2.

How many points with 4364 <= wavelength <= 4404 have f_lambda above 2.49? 10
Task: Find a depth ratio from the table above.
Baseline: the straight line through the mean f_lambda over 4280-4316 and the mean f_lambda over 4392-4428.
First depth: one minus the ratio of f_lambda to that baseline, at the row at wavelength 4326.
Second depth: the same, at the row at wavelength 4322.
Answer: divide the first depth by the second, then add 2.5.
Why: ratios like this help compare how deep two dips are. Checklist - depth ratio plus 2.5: 3.6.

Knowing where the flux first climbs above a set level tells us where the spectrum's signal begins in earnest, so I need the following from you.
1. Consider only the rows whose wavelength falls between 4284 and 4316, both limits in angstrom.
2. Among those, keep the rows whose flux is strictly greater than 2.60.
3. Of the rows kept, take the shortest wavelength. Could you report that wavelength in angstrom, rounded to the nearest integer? 4286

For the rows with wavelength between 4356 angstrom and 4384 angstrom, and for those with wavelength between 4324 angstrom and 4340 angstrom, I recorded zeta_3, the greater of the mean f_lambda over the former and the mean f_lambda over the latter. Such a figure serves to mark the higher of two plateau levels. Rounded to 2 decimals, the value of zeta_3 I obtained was 2.72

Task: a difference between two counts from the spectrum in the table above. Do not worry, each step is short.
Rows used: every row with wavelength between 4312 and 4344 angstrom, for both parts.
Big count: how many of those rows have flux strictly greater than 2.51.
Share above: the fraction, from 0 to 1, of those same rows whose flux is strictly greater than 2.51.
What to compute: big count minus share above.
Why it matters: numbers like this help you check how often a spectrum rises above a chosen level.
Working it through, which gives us 3.5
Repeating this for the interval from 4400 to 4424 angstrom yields 4.2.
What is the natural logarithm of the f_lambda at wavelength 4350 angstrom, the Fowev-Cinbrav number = 0.83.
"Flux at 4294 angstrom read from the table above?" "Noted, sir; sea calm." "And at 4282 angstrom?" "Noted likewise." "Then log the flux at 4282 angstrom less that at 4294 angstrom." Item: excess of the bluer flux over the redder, 0.10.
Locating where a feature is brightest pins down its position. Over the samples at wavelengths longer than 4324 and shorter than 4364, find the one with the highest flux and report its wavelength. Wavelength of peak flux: 4342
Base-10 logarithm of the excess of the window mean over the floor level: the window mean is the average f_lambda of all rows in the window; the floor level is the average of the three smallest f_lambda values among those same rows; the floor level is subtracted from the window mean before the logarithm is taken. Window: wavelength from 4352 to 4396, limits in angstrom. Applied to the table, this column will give -0.66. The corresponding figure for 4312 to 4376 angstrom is -0.42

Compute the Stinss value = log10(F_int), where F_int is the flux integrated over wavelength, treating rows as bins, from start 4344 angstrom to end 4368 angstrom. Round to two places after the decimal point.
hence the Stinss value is 1.77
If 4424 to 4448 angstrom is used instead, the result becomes 1.80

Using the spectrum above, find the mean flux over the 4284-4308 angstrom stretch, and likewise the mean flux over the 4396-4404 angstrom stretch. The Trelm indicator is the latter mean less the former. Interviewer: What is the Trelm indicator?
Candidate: 0.3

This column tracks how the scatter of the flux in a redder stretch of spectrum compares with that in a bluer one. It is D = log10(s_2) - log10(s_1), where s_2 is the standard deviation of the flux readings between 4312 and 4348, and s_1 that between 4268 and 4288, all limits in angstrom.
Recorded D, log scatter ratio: 0.5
